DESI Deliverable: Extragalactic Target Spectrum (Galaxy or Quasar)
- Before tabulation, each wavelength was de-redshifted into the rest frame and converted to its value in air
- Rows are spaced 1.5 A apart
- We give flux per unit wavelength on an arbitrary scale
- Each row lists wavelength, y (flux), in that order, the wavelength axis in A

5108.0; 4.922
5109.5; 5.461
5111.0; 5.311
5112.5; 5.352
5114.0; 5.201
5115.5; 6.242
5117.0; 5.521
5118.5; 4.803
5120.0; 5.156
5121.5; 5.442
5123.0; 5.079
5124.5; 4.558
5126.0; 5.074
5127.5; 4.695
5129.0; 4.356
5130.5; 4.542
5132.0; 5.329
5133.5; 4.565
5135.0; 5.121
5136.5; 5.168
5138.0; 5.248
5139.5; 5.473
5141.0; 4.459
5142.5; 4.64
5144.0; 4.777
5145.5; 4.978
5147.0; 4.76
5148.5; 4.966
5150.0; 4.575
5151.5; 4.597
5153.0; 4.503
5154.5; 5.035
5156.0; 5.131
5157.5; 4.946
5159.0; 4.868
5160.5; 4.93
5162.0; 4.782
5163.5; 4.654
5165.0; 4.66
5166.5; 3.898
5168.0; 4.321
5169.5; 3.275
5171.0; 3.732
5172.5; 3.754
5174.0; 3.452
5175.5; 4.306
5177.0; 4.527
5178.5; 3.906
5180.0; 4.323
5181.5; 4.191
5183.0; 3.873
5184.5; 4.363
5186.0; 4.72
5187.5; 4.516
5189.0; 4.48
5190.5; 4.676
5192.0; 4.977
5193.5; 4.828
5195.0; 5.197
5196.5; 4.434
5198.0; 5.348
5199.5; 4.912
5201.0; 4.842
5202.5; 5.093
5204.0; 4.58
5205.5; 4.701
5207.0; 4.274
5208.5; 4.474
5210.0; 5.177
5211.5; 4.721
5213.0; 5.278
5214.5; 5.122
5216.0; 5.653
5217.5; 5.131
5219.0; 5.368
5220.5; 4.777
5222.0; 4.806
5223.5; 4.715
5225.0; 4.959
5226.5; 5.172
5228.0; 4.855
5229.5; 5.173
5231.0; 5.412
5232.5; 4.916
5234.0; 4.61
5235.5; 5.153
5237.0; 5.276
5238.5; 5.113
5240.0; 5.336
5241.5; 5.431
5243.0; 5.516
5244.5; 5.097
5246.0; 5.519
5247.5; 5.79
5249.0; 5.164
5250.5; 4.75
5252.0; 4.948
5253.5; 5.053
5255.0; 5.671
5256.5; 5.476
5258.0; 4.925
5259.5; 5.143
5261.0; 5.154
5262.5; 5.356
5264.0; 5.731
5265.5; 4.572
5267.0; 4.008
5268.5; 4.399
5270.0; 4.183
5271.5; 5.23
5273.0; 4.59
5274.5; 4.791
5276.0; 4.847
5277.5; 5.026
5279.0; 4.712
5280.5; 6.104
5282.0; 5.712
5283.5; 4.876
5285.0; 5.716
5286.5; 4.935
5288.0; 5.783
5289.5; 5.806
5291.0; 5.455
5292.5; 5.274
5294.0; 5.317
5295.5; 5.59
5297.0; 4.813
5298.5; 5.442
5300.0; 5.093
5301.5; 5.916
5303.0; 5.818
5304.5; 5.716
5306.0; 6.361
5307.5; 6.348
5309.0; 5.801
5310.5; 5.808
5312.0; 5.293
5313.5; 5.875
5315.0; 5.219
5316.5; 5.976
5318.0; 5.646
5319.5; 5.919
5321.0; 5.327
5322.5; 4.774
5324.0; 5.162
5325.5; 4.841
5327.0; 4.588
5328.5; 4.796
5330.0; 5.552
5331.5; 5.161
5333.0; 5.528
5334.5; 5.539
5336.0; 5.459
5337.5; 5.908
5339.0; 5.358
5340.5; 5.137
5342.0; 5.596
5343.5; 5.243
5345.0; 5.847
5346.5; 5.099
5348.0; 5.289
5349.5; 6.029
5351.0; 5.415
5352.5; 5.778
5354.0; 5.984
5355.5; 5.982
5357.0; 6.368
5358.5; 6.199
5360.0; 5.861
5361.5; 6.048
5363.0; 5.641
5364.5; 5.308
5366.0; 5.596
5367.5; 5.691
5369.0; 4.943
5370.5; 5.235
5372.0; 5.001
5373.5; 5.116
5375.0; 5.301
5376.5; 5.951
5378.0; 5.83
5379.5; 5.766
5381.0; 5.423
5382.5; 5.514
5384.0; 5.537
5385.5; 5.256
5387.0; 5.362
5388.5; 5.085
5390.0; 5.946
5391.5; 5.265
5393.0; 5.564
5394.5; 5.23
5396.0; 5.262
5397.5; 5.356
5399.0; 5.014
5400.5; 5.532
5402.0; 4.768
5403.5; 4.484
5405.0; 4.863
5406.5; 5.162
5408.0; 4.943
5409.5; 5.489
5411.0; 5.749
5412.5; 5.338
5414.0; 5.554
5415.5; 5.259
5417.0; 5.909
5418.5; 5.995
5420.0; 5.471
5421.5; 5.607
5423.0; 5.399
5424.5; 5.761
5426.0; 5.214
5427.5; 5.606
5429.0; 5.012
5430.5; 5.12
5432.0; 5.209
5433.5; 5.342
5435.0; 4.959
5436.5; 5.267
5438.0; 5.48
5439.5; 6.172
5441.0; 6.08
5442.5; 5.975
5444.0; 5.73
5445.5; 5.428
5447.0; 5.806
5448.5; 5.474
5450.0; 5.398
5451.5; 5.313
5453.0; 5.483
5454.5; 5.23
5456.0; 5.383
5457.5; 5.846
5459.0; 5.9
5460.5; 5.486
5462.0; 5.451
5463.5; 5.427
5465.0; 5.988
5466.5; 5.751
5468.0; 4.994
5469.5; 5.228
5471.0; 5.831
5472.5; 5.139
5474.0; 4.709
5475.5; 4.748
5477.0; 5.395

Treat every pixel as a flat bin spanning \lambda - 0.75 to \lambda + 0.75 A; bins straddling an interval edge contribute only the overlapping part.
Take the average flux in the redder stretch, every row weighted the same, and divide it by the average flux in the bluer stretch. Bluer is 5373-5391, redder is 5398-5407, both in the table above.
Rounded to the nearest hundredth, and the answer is 0.90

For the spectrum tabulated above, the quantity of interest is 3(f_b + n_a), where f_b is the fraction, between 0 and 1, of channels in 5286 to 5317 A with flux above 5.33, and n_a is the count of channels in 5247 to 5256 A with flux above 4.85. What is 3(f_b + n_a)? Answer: 17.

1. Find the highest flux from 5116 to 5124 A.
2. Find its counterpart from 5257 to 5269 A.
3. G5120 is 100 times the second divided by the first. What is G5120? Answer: 104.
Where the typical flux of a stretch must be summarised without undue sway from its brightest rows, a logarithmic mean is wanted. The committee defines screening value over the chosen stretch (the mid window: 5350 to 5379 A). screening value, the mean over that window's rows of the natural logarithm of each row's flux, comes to 1.73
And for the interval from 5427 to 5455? 1.70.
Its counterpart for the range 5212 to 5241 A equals 1.63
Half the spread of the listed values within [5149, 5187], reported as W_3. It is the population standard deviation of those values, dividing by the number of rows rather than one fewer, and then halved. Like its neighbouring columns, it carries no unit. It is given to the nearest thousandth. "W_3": 0.246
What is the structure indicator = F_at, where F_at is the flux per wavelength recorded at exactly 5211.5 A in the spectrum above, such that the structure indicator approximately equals 4.721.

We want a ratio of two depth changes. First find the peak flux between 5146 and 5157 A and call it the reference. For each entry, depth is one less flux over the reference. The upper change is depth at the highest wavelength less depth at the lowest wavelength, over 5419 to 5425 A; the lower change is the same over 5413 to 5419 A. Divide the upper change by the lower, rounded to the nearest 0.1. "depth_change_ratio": 0.7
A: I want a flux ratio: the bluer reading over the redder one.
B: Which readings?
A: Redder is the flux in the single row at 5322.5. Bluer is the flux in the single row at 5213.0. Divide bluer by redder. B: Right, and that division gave 1.11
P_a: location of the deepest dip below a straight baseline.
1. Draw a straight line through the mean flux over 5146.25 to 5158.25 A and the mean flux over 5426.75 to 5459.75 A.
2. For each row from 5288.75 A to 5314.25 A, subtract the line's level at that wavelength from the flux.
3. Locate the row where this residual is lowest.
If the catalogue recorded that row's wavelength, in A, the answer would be 5297.0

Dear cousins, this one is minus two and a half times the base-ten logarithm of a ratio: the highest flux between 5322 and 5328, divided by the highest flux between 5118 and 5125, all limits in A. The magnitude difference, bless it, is 0.06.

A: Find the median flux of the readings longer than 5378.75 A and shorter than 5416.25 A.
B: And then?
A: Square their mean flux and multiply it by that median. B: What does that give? 150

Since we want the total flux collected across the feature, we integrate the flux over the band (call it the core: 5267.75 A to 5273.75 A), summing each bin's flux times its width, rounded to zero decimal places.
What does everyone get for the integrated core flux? 28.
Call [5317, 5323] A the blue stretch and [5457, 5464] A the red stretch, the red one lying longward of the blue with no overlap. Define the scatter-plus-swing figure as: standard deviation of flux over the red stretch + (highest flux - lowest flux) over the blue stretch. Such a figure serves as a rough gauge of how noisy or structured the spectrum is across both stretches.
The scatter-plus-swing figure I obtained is 1.4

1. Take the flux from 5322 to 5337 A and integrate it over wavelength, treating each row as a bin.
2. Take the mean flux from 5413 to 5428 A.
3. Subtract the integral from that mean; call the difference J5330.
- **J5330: -72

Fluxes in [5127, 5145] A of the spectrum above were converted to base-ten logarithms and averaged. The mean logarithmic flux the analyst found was 0.686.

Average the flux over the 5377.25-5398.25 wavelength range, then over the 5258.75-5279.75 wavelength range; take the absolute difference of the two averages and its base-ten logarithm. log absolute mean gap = -0.21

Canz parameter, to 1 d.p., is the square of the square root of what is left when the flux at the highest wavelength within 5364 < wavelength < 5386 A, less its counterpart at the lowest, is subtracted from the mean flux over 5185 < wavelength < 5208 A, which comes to 4.8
